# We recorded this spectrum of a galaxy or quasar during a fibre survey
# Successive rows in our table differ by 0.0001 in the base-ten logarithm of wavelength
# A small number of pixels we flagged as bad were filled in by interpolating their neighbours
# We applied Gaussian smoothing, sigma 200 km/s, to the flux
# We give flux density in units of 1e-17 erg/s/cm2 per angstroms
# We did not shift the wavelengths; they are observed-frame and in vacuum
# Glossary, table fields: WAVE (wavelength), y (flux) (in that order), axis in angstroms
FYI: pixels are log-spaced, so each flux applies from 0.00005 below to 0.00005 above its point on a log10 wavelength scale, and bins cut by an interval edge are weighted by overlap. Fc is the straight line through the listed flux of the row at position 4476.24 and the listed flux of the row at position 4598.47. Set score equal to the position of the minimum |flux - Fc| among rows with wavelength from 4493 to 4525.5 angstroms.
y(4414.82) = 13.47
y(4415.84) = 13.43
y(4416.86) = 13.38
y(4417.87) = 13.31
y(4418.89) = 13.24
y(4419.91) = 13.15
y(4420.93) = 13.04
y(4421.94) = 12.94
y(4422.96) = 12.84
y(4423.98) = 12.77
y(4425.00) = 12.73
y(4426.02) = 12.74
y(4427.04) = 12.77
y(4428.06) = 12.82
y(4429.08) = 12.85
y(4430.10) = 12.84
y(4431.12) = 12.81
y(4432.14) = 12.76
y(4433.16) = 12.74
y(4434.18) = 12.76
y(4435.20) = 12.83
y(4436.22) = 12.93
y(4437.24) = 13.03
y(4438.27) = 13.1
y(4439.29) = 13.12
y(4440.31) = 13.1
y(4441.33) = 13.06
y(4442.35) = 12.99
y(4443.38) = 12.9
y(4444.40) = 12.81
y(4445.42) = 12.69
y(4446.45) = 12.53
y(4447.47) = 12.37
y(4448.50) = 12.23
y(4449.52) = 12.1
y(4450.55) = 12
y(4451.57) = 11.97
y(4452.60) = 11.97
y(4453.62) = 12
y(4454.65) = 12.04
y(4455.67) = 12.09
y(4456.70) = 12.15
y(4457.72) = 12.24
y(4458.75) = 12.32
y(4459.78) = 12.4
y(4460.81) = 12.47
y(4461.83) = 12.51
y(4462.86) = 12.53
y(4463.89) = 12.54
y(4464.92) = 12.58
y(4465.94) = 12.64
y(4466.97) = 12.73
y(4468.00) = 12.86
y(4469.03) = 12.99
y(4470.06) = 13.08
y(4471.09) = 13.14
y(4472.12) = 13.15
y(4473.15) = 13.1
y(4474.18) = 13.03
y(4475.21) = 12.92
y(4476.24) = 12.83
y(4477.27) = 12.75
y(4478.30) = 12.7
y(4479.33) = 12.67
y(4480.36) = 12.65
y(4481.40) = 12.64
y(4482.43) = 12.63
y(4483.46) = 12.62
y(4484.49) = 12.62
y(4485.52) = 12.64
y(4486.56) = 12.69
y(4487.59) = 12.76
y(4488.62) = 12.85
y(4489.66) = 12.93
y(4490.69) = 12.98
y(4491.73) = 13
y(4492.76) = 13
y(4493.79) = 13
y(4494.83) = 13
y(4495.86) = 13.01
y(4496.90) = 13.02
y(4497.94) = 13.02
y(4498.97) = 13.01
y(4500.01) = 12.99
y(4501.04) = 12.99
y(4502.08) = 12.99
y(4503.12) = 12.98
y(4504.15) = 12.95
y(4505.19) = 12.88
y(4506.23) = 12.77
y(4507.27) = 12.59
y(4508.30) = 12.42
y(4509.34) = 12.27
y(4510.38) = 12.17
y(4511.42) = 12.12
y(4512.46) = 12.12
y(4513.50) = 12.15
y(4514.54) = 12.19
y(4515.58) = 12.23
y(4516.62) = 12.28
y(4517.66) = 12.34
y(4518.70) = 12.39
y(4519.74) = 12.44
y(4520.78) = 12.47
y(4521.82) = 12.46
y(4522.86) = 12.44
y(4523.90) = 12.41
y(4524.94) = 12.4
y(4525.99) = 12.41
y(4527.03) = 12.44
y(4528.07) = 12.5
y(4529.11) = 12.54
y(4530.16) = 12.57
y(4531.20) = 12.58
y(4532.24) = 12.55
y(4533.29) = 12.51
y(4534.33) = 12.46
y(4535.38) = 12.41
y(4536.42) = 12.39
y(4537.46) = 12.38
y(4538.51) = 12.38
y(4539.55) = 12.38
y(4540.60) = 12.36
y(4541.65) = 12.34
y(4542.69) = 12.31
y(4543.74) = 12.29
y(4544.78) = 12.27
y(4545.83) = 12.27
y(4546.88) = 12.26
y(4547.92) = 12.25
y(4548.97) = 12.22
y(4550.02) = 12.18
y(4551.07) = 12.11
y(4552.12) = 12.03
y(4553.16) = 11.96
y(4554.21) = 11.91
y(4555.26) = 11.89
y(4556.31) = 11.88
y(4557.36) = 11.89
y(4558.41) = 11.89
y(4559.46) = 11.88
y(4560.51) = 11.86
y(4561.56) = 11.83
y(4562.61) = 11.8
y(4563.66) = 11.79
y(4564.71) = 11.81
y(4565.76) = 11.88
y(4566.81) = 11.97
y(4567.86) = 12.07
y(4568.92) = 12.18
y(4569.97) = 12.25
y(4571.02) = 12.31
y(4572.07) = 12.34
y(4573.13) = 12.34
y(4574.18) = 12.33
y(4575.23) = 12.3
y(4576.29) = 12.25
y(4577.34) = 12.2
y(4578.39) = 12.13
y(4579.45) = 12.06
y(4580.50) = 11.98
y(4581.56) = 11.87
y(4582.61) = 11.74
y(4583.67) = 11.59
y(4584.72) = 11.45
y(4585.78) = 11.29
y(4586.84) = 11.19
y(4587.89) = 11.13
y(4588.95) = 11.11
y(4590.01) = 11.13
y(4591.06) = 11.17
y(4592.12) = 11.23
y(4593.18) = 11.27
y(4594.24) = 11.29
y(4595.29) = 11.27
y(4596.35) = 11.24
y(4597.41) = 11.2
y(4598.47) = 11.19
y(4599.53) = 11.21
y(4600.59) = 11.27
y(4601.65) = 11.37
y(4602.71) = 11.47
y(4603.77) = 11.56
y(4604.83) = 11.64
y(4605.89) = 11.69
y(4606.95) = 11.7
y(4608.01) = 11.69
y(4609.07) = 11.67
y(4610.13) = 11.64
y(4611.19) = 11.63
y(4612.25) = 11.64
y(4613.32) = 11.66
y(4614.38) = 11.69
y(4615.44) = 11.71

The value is 4516.62 angstroms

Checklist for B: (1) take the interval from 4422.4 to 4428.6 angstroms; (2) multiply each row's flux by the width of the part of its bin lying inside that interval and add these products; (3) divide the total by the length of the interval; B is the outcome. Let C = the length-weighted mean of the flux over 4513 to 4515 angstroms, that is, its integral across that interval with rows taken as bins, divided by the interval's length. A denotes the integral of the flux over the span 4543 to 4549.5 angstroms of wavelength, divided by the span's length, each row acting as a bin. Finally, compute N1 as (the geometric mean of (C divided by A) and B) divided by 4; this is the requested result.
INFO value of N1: 0.890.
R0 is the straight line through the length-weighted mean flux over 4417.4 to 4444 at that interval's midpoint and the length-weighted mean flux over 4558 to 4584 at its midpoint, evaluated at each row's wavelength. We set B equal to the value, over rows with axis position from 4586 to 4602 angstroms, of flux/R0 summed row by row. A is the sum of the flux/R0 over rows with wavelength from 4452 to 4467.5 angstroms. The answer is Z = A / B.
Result 1.03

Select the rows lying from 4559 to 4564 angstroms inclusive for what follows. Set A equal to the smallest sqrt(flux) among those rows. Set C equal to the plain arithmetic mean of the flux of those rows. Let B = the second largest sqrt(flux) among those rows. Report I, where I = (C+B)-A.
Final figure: 11.8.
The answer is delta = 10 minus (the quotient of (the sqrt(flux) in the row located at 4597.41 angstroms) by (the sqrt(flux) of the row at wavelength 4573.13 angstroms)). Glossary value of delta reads 9.047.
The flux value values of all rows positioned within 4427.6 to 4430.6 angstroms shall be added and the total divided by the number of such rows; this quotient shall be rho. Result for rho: 12.8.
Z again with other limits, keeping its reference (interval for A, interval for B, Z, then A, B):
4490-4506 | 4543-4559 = 1.05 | 15.6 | 14.9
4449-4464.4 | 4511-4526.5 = 0.96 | 14.4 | 15.0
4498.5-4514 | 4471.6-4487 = 1.00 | 15.2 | 15.2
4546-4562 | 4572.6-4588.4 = 1.00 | 14.8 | 14.9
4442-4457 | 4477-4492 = 0.95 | 14.4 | 15.2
